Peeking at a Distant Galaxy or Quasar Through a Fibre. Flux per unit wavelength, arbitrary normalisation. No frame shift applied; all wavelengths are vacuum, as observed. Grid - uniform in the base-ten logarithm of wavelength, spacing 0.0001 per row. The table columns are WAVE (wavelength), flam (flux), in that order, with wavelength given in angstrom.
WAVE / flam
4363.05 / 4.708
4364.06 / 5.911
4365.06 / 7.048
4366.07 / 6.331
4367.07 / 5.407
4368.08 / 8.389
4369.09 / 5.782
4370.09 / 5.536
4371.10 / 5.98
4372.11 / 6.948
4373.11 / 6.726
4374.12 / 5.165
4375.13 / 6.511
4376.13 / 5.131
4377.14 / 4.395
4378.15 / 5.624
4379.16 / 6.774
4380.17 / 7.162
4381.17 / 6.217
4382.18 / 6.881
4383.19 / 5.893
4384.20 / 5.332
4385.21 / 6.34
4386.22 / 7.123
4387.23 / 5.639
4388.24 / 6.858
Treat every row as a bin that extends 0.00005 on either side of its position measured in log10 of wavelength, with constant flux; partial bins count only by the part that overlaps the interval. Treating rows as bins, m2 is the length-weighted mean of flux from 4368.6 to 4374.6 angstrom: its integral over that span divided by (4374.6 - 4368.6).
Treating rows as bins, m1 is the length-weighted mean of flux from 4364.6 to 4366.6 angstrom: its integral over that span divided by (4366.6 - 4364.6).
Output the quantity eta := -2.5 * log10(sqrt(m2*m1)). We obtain -2.00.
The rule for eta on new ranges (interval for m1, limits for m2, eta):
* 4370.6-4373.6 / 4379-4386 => -2.03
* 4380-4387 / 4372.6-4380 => -1.96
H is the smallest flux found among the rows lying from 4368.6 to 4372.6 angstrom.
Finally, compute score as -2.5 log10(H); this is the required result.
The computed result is -1.86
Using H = 5.536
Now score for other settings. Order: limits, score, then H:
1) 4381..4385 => -1.82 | 5.332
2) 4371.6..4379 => -1.61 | 4.395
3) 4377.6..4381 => -1.88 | 5.624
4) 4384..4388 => -1.82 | 5.332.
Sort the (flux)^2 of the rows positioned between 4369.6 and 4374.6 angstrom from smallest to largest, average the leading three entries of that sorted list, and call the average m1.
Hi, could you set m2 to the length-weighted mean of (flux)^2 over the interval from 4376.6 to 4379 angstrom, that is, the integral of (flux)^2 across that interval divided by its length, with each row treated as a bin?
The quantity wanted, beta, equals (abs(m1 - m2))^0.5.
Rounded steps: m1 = 31.0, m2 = 28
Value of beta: 1.6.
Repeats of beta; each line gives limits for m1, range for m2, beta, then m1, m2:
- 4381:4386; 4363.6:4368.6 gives 3.3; 33.9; 45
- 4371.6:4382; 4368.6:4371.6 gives 3.0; 24.1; 33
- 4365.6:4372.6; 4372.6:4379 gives 1.3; 31.1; 33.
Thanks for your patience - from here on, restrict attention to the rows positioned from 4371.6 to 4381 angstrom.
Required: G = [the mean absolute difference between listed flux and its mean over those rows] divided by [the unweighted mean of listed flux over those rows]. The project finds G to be 0.14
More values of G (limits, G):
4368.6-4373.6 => 0.08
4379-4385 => 0.09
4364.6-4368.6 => 0.14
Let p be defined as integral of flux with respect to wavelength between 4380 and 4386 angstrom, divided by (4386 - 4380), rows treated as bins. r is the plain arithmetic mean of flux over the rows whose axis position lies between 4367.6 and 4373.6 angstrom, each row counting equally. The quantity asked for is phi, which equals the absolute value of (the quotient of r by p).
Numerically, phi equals 1.04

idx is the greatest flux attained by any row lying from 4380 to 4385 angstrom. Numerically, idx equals 7.162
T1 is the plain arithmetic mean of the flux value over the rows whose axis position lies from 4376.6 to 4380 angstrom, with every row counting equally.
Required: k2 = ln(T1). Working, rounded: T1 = 5.6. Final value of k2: 1.72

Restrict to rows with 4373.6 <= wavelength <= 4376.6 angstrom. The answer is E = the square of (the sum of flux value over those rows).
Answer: 282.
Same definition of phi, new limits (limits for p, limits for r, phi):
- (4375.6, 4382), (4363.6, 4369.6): 1.09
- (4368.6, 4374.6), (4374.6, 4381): 0.98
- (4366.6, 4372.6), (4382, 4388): 0.98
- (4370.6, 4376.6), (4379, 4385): 1.05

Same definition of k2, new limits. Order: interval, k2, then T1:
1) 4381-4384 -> 1.85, 6.3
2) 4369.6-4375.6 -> 1.82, 6.1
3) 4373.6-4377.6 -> 1.67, 5.3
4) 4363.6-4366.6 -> 1.86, 6.4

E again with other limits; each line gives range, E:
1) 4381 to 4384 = 361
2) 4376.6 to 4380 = 282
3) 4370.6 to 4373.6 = 386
